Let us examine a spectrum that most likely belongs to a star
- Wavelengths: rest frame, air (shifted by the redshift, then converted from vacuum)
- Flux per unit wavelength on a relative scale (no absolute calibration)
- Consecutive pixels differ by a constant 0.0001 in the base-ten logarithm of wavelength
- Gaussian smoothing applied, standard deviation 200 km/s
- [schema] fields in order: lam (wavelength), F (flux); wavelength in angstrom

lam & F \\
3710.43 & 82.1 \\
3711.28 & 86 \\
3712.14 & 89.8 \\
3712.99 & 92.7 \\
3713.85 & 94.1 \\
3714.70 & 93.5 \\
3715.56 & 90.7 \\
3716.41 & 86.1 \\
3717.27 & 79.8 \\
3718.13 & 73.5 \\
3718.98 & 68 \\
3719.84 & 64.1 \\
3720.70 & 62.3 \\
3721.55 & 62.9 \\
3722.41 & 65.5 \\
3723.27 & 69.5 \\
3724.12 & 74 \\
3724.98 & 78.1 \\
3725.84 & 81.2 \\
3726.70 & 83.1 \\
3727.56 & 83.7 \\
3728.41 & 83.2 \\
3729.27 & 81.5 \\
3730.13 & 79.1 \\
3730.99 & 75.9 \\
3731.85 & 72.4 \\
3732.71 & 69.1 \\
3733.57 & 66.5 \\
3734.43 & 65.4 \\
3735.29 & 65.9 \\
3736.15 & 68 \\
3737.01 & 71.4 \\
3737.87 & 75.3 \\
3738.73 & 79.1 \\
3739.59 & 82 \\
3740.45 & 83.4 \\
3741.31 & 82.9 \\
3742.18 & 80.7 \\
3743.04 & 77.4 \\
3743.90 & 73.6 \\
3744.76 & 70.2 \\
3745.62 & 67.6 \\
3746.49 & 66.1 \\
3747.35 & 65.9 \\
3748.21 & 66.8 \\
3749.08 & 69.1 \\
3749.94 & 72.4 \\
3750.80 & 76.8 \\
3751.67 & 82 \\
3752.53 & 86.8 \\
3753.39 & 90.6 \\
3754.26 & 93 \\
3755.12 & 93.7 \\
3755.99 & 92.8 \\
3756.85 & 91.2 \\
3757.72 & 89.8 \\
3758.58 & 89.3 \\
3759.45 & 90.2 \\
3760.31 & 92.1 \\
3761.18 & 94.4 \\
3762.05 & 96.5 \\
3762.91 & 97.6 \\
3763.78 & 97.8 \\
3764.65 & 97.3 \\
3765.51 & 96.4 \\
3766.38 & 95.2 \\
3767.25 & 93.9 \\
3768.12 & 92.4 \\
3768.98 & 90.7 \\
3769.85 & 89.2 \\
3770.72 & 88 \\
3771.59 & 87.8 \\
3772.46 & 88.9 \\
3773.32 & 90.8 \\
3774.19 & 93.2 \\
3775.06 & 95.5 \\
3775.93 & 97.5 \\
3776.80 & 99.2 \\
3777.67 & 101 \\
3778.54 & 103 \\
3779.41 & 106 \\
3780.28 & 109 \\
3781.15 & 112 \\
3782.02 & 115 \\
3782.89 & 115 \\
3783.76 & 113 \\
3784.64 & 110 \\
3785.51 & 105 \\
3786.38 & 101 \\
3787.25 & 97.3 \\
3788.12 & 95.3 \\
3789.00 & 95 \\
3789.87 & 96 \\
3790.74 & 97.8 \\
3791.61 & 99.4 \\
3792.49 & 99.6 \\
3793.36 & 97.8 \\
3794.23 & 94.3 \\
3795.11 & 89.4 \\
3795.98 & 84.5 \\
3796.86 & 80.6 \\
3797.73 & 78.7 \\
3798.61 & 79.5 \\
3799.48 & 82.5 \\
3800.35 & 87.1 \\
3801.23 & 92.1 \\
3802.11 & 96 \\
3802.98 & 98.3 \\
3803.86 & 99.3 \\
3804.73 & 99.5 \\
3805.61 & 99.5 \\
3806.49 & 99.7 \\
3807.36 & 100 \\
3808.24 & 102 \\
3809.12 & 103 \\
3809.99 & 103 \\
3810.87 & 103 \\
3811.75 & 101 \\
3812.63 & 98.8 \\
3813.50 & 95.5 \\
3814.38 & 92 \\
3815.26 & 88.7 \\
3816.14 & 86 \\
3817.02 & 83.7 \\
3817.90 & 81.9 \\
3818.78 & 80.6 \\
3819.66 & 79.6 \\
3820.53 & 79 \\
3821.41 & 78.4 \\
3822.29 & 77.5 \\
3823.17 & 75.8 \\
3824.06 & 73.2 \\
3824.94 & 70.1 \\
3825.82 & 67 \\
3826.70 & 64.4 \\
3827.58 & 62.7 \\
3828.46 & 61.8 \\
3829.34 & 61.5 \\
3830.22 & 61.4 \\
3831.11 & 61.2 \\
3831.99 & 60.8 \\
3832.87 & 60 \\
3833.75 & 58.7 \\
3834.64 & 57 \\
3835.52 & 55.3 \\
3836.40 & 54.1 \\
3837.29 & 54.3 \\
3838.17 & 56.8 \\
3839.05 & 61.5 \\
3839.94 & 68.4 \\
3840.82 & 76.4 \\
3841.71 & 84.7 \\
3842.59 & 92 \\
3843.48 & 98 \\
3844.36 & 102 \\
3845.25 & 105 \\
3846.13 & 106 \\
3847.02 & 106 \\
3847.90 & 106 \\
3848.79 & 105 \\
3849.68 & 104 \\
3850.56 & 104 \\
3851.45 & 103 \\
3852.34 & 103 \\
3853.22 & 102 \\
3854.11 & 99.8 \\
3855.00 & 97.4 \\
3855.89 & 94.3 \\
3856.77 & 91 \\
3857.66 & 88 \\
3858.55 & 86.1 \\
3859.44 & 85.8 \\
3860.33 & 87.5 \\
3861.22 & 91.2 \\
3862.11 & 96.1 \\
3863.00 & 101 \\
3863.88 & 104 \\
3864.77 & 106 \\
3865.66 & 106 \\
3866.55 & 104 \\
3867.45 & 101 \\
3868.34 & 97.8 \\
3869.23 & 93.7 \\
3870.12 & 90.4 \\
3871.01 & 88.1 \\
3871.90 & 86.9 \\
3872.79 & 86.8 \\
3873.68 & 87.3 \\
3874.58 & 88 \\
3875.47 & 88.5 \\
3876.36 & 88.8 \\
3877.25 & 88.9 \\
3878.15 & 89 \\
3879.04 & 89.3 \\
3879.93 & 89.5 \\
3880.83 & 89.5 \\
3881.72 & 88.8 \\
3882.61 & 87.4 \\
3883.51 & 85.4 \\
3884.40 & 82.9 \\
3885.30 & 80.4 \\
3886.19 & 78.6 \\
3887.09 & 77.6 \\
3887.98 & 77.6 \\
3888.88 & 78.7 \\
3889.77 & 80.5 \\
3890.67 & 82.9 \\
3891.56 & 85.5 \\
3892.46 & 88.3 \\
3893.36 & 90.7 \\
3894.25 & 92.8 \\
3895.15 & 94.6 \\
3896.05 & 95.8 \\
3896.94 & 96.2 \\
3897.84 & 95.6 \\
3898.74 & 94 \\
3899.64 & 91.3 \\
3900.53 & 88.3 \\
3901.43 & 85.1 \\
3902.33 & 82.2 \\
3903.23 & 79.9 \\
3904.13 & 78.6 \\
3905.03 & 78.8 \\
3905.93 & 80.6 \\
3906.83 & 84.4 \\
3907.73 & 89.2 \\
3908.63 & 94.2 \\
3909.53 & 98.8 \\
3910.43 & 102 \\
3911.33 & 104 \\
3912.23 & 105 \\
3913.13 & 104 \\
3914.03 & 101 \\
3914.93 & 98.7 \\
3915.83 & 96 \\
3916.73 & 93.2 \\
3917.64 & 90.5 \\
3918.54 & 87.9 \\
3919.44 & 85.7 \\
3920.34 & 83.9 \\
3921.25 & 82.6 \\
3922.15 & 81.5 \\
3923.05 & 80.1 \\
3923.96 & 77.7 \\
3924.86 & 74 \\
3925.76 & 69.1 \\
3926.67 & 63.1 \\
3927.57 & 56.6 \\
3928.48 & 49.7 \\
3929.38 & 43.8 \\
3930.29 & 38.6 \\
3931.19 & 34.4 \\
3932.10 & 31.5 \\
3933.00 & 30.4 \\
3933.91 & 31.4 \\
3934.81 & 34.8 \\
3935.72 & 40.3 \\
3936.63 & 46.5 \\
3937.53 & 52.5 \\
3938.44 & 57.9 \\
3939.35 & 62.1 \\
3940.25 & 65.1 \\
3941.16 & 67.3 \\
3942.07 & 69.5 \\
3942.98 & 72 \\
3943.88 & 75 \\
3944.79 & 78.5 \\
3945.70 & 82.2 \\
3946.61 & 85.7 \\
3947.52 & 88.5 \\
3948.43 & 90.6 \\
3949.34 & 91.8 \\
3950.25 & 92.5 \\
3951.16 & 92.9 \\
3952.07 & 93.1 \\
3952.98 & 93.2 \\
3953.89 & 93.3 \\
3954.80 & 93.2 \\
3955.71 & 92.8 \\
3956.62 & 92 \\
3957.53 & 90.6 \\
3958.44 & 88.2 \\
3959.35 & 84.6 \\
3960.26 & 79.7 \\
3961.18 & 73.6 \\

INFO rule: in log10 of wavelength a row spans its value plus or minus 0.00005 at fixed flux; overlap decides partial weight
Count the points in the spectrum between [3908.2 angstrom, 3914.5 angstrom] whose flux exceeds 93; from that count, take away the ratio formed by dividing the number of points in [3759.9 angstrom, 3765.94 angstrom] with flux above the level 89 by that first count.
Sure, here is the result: 6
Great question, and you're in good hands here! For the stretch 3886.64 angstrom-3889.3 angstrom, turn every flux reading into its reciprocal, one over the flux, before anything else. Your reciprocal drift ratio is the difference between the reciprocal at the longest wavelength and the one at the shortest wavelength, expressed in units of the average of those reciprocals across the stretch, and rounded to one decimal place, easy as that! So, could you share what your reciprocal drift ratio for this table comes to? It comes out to 0.0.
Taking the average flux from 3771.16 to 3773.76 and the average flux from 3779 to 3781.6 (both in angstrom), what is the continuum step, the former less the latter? -20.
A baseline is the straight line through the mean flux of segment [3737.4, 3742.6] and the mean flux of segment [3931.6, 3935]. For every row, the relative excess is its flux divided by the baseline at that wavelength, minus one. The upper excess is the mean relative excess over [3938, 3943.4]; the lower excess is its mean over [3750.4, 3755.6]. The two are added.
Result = 1.3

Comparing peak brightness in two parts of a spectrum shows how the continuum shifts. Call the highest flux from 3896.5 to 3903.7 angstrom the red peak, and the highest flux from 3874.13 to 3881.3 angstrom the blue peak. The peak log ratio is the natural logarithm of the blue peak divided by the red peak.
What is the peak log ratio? -0.07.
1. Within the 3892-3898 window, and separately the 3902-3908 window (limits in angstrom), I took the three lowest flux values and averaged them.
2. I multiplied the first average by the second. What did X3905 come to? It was 7166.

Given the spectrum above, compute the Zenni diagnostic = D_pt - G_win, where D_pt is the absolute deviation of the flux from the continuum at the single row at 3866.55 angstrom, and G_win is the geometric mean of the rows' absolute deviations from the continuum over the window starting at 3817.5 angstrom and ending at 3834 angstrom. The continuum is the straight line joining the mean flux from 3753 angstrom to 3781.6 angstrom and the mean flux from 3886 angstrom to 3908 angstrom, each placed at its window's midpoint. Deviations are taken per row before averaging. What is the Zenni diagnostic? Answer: -4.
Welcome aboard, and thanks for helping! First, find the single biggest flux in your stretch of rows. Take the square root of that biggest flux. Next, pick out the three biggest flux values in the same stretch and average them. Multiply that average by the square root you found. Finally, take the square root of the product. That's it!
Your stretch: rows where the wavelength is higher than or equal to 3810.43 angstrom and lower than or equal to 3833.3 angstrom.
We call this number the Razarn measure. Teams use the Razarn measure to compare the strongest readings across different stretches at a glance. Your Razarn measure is 32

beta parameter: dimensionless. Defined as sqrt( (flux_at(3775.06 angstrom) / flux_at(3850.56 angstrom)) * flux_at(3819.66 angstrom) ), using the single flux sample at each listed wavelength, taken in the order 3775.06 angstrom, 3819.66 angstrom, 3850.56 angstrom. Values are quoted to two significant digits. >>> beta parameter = 8.5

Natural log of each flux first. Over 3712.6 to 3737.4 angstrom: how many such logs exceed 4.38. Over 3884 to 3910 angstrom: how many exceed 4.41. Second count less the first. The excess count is 8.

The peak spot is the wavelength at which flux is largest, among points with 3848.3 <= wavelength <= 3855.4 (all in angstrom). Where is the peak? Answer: 3848.79 angstrom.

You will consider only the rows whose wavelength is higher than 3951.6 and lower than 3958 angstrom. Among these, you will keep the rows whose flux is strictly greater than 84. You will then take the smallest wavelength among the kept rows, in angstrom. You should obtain 3952.07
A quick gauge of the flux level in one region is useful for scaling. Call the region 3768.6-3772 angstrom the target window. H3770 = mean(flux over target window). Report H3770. 89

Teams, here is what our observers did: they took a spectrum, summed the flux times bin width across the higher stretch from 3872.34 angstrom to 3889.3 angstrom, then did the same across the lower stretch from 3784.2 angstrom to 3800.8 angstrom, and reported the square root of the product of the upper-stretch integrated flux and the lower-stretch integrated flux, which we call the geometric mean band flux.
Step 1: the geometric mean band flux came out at 1497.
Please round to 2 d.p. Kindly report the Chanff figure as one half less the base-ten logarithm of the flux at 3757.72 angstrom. -1.45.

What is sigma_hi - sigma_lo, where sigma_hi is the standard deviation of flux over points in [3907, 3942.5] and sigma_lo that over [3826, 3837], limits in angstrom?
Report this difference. 21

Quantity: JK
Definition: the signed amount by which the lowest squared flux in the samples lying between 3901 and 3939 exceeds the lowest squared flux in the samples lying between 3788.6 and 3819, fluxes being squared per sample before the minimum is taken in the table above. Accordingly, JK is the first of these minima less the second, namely -5270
